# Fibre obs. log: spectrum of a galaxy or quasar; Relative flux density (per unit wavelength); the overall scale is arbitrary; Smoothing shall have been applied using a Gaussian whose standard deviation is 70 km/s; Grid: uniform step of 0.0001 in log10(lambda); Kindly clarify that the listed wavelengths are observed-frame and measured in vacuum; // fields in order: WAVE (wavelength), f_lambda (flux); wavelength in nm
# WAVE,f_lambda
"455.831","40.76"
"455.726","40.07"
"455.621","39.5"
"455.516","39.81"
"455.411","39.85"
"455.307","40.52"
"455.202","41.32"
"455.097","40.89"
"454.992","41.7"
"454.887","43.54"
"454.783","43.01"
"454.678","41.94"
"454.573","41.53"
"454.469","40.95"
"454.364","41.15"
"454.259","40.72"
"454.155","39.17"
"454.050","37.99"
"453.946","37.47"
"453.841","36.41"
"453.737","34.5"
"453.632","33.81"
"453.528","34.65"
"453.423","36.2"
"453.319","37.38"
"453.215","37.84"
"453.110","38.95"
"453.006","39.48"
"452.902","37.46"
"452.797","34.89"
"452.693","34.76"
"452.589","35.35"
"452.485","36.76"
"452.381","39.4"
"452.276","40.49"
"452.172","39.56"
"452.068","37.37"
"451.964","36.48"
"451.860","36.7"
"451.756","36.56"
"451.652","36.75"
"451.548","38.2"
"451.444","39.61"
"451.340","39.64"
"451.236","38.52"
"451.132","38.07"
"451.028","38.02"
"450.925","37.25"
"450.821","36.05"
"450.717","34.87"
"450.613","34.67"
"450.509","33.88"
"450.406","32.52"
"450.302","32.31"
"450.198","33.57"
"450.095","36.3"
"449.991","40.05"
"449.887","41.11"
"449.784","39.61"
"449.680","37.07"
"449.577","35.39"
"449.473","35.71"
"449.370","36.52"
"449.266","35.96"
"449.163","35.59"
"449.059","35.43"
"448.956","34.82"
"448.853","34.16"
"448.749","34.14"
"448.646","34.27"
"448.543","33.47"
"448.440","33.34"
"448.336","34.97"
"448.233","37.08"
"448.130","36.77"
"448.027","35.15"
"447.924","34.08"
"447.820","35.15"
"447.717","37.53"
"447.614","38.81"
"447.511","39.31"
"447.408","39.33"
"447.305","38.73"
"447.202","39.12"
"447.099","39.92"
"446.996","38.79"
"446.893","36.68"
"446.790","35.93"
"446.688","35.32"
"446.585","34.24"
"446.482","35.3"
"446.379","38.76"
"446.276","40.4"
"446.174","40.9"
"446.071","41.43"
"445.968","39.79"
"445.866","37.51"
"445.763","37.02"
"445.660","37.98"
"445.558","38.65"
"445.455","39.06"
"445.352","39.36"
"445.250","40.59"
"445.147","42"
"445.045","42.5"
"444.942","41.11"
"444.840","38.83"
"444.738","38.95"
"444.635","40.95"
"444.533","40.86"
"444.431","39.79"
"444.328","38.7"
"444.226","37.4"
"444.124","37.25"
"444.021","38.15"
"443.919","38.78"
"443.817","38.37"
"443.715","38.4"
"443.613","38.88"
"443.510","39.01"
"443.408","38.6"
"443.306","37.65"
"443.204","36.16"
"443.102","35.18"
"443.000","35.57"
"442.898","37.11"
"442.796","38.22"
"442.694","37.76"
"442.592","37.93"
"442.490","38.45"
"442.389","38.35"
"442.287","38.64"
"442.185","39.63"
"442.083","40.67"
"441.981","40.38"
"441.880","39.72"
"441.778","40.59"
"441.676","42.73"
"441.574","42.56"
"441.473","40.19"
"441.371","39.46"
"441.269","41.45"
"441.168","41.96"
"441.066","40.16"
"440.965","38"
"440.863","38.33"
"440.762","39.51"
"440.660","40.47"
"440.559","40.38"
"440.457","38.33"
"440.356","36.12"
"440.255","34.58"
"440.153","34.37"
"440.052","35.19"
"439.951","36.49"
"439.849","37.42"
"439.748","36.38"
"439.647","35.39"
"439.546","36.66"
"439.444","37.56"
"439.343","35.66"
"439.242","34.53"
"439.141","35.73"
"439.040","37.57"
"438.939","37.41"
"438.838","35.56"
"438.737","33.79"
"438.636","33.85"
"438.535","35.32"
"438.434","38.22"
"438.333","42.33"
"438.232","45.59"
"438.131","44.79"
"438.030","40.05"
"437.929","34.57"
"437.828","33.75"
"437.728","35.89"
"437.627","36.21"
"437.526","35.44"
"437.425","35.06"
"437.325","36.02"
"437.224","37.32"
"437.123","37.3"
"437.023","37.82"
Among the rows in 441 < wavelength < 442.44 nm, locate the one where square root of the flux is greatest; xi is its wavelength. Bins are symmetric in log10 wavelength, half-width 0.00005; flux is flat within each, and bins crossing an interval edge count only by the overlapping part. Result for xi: 441.676 nm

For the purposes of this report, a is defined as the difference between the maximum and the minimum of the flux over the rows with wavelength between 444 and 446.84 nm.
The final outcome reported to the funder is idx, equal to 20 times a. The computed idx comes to 165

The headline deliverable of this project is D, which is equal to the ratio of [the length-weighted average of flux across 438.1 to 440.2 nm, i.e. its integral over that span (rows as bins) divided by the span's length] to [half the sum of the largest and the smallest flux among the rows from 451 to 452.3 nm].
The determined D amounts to 0.96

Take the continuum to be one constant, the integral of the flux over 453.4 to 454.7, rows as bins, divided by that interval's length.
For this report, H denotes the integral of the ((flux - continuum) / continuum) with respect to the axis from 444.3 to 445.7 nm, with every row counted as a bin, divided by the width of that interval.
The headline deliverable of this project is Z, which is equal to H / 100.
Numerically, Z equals 0.0005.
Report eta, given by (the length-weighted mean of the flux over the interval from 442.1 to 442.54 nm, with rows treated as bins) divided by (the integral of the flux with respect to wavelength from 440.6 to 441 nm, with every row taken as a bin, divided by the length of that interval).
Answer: 0.99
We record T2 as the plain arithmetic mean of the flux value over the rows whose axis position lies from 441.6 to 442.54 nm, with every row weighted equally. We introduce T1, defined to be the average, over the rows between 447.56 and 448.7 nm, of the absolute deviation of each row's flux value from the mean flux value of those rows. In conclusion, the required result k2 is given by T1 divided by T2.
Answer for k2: 0.037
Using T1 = 1.48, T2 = 39.9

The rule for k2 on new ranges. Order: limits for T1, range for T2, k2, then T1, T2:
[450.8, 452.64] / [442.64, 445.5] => 0.032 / 1.24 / 38.8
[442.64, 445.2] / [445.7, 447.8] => 0.035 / 1.33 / 38.2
